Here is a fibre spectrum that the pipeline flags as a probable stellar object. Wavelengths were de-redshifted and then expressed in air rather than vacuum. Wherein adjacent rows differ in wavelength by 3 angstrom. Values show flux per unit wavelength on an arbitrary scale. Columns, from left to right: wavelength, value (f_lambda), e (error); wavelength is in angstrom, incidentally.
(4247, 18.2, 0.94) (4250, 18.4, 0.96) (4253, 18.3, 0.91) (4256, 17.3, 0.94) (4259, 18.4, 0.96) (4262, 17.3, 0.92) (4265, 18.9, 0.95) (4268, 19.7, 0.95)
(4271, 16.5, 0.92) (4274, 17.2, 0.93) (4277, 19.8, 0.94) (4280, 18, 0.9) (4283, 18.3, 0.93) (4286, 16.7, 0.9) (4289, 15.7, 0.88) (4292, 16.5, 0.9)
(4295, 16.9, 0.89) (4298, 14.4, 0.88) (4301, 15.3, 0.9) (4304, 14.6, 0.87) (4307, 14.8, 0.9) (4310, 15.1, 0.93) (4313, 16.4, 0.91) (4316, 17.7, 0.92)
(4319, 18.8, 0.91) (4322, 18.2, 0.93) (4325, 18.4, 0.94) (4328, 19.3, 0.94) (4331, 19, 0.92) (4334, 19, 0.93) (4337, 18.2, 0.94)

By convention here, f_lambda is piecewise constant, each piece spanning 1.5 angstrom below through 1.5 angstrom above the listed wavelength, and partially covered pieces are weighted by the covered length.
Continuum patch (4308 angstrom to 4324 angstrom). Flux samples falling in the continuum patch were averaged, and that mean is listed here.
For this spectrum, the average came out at 17.2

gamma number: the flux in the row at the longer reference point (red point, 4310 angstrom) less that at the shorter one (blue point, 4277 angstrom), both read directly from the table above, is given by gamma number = -4.7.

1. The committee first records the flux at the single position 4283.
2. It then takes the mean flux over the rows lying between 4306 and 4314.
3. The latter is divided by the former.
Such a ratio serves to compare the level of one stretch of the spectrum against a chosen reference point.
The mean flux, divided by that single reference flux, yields 0.84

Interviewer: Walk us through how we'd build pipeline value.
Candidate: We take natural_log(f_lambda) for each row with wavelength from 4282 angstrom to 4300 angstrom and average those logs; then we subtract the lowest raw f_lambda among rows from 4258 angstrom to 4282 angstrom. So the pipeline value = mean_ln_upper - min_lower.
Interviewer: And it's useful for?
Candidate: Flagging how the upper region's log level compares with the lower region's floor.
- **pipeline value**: -13.7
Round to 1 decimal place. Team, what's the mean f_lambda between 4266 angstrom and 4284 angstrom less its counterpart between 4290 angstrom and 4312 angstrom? 2.9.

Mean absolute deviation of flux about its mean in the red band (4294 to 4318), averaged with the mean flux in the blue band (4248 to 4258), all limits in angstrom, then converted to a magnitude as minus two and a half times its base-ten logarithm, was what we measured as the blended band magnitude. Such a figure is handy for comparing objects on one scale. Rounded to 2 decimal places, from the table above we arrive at -2.45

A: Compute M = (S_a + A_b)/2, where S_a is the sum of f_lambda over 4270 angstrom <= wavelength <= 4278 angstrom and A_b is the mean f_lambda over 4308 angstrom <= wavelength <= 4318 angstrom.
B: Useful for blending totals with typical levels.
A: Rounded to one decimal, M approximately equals 35.0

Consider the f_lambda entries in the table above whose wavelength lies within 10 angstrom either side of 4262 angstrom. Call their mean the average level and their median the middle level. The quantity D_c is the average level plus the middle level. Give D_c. 36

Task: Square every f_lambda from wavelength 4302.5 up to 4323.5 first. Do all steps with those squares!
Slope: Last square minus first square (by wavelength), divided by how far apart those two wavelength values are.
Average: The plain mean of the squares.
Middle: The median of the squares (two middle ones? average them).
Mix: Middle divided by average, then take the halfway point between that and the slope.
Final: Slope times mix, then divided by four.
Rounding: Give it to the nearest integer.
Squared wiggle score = 6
